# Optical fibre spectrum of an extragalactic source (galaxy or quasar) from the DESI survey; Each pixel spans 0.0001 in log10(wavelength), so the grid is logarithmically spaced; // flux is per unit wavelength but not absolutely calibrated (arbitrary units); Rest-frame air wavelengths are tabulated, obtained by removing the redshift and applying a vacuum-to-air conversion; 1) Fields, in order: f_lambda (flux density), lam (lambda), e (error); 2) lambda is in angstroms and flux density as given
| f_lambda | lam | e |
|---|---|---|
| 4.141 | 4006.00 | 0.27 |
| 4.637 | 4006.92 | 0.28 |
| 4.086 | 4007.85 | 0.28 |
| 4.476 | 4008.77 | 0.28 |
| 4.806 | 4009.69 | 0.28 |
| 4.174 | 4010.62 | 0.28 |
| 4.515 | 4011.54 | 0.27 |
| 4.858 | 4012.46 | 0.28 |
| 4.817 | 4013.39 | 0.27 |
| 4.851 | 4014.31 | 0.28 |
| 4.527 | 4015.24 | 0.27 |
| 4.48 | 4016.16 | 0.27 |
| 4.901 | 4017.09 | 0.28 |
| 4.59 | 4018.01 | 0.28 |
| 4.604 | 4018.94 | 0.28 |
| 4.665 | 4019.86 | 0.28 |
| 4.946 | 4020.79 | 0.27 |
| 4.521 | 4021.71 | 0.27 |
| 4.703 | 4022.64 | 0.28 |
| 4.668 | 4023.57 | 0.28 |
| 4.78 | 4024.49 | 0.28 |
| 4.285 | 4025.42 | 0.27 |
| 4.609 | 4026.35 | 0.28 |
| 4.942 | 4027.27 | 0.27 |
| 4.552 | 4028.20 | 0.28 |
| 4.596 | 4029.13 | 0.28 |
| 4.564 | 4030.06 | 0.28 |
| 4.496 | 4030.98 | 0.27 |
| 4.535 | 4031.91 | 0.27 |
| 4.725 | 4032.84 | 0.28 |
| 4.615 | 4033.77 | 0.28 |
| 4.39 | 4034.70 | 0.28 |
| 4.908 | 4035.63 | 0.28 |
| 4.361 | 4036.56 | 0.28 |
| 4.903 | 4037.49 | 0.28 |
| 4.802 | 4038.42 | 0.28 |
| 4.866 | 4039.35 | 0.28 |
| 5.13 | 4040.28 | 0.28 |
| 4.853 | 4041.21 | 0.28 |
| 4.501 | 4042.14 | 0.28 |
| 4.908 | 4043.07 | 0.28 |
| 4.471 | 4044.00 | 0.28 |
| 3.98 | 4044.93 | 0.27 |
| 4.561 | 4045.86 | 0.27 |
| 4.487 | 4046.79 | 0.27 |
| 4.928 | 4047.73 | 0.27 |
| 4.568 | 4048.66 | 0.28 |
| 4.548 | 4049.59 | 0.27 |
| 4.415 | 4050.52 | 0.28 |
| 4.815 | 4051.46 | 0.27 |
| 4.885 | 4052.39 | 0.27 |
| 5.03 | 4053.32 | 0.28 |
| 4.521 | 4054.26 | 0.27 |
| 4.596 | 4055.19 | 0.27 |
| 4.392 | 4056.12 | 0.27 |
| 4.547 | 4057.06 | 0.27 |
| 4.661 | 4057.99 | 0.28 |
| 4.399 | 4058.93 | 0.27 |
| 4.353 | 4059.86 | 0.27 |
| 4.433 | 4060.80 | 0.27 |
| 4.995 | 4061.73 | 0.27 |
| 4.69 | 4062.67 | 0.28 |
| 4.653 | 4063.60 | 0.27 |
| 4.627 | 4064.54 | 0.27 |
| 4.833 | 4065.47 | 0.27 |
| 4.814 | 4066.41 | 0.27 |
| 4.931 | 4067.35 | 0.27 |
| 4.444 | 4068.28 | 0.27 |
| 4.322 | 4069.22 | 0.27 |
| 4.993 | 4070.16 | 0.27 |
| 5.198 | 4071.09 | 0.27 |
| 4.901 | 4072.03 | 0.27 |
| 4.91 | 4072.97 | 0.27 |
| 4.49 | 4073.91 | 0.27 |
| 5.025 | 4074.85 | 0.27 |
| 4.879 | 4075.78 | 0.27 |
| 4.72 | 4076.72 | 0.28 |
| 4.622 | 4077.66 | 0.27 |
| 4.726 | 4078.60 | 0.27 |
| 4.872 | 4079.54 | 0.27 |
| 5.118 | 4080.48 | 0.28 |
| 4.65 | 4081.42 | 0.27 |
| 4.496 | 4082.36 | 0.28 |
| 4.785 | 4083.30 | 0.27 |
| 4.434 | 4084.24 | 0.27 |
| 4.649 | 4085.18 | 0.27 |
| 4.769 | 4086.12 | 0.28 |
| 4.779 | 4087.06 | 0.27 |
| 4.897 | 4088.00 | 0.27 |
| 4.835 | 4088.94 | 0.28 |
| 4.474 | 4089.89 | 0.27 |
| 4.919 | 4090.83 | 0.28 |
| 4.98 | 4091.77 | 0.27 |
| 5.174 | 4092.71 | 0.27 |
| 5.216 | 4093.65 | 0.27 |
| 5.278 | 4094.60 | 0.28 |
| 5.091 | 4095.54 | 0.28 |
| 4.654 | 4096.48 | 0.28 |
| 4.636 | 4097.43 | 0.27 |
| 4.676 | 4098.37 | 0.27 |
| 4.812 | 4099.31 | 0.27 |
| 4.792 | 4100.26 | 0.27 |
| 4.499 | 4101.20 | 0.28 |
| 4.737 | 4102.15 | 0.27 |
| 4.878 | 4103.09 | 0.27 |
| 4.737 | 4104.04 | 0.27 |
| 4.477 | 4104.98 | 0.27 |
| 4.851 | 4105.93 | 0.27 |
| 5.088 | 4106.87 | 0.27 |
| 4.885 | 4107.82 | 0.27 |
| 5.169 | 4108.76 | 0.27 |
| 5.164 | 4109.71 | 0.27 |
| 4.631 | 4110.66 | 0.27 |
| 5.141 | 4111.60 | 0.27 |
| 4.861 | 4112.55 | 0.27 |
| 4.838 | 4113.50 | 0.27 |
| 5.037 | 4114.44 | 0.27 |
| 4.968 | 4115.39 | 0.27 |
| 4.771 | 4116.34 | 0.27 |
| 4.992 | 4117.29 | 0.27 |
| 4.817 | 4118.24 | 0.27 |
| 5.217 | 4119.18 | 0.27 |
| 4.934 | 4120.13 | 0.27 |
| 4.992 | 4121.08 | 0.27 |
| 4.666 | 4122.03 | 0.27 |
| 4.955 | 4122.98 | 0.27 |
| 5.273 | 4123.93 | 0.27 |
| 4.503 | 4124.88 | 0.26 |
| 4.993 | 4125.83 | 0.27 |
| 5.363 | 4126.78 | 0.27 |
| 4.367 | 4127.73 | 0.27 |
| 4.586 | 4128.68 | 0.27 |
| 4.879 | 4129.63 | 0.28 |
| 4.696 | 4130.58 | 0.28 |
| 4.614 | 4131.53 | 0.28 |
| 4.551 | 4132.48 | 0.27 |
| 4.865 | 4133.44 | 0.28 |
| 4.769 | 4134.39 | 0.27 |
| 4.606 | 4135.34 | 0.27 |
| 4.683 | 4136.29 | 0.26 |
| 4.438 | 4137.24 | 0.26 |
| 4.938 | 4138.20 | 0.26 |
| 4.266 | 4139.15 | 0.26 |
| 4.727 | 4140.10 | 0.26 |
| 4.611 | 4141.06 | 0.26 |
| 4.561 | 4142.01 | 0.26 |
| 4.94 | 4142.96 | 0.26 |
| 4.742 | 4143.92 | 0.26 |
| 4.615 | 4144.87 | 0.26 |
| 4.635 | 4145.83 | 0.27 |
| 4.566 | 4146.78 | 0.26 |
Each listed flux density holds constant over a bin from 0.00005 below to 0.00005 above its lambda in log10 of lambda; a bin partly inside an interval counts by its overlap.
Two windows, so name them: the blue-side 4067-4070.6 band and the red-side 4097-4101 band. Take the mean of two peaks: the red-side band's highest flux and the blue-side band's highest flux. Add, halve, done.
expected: 4.90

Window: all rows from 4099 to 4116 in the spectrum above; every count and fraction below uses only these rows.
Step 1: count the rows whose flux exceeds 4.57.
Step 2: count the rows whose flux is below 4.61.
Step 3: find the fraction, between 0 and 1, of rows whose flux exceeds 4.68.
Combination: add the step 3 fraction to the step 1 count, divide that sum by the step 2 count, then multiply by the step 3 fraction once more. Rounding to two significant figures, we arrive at 7.0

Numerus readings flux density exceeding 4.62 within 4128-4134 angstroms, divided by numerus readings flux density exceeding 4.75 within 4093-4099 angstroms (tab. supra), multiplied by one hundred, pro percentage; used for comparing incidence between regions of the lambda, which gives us 100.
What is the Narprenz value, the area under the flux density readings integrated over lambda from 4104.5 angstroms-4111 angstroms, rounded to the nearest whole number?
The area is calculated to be 32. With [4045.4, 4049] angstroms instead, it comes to 17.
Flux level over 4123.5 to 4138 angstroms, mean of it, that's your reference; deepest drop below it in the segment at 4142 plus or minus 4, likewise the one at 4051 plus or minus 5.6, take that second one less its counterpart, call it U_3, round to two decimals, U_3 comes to -0.13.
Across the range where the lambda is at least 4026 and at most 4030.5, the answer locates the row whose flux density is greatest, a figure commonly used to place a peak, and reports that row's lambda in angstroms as 4027.27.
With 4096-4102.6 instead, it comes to 4099.31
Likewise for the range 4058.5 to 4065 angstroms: 4061.73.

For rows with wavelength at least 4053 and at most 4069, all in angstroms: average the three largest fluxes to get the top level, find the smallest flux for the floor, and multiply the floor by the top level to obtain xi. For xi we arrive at 21.7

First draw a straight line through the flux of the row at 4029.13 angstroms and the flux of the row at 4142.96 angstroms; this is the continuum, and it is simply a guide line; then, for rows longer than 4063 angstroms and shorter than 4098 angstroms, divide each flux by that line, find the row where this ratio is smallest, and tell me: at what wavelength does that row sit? 4069.22 angstroms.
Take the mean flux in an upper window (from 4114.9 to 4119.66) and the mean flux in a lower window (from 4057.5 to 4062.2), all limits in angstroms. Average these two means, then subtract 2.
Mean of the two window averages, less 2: 2.76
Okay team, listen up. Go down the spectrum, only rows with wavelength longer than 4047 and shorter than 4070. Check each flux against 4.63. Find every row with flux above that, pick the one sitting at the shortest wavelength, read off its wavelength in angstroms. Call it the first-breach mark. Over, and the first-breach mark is 4047.73 angstroms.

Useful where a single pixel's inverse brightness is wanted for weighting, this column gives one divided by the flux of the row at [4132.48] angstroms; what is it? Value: 0.220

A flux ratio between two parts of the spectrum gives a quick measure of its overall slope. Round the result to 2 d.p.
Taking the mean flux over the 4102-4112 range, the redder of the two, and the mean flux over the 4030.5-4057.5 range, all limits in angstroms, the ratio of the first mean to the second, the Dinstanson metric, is 1.05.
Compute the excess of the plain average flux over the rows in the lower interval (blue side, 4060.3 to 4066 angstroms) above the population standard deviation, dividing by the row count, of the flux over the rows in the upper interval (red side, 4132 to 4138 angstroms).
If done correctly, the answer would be 4.56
